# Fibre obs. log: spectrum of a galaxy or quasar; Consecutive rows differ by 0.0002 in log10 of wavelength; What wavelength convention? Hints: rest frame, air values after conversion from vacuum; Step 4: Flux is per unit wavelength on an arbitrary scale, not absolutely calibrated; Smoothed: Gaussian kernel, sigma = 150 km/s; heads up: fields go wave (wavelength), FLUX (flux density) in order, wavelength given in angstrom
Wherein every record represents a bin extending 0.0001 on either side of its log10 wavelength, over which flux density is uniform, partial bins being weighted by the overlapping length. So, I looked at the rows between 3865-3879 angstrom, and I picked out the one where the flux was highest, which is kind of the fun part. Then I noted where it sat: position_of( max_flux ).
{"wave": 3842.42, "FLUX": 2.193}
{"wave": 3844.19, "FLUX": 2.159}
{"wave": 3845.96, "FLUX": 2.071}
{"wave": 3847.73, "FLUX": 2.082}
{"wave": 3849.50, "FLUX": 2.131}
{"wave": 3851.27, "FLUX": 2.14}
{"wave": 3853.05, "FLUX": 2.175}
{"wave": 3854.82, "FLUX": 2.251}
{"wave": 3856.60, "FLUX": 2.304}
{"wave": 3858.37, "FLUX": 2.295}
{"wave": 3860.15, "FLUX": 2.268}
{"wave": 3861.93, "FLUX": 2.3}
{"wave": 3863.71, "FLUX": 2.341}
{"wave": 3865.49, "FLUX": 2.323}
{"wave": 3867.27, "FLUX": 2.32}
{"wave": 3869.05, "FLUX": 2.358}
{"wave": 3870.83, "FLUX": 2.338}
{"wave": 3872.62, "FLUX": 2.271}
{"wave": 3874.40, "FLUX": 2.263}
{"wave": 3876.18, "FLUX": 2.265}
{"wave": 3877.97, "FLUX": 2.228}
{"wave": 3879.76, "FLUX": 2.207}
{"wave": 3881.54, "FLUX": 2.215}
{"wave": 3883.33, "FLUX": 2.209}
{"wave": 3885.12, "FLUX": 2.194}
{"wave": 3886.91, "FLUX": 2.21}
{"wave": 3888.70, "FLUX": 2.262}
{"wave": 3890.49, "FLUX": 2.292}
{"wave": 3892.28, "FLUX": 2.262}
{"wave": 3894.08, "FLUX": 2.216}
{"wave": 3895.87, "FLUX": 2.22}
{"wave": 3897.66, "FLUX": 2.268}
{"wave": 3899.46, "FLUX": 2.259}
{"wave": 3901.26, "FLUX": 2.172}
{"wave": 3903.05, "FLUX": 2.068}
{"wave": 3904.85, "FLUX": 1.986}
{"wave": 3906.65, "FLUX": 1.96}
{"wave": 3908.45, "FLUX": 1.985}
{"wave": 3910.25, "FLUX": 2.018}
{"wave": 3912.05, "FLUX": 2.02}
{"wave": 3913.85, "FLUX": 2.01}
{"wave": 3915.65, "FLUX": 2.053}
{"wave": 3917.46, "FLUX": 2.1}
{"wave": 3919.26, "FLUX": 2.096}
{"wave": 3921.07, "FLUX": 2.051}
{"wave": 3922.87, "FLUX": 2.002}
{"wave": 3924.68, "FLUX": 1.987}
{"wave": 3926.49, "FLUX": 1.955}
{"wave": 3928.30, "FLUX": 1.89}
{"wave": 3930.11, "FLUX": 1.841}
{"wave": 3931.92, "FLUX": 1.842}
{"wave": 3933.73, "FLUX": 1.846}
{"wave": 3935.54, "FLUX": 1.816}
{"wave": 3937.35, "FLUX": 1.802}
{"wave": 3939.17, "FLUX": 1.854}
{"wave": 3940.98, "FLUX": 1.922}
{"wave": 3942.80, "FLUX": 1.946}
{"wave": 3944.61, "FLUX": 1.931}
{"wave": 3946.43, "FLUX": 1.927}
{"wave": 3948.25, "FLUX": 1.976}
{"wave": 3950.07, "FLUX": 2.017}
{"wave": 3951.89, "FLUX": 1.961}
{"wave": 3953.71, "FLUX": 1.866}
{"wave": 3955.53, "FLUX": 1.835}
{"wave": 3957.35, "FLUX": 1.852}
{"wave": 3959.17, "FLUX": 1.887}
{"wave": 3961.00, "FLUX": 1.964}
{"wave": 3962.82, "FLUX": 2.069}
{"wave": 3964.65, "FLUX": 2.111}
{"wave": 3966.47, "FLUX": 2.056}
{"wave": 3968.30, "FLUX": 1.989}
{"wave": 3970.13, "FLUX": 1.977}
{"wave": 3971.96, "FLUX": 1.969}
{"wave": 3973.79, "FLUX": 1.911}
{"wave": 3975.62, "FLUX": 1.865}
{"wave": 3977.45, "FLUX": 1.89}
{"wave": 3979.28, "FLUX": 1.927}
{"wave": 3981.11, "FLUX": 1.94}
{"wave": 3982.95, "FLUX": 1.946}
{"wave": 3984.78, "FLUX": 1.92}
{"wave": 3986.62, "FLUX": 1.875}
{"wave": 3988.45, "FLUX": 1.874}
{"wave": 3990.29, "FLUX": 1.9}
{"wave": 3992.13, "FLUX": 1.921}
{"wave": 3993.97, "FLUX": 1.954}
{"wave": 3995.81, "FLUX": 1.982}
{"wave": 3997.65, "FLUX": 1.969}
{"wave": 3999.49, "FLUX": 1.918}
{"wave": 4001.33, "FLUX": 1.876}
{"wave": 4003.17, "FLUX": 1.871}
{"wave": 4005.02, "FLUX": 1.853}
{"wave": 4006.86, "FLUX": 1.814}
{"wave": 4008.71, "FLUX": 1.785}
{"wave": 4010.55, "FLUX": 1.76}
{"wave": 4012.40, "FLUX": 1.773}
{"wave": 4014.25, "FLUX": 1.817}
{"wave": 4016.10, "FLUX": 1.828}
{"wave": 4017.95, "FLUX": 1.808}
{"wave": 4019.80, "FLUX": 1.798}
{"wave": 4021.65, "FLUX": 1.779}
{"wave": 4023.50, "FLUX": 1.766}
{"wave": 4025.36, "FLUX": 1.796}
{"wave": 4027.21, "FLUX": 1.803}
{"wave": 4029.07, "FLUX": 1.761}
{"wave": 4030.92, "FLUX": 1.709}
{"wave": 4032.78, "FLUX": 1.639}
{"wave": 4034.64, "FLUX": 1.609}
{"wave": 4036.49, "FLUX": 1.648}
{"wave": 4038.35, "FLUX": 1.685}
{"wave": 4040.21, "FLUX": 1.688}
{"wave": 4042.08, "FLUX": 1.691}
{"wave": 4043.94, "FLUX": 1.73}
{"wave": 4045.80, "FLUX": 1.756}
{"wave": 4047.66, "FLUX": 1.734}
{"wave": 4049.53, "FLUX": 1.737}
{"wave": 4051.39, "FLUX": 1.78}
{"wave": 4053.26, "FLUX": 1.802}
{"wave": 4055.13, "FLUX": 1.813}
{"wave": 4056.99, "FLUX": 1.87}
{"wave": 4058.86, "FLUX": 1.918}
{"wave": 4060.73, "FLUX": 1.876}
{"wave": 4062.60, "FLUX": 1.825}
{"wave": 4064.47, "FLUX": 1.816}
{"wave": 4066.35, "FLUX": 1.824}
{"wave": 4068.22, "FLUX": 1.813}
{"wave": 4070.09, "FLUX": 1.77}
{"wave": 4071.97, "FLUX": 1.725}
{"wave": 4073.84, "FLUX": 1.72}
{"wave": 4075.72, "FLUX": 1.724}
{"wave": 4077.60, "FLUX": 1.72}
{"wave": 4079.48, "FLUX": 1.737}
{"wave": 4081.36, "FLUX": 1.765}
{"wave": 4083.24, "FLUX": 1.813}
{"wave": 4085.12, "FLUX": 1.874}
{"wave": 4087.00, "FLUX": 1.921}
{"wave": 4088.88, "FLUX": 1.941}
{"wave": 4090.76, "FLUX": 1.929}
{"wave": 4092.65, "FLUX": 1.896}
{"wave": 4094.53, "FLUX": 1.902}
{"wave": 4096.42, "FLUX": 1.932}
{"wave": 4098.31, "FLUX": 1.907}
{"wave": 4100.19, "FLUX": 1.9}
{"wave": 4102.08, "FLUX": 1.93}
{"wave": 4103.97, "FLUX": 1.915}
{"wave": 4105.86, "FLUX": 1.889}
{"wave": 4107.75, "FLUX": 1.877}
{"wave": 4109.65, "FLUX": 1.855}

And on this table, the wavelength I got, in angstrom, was 3869.05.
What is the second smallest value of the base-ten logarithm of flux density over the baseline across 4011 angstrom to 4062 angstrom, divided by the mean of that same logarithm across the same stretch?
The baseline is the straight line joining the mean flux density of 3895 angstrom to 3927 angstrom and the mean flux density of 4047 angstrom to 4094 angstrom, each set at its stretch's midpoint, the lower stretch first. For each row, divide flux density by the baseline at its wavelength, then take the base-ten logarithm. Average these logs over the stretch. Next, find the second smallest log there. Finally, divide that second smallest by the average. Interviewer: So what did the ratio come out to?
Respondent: 2.3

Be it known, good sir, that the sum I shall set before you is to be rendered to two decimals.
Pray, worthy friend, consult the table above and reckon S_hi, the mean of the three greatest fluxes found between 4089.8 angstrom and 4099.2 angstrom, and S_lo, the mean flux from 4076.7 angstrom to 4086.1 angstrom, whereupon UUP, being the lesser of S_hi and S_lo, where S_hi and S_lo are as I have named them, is 1.78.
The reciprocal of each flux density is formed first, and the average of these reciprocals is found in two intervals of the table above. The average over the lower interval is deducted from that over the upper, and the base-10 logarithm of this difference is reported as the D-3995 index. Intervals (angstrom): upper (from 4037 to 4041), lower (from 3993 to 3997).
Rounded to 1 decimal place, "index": -1.1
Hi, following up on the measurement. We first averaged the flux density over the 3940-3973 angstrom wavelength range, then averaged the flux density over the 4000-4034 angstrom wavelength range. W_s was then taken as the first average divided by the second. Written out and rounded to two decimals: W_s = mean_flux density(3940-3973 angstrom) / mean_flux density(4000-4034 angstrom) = 1.09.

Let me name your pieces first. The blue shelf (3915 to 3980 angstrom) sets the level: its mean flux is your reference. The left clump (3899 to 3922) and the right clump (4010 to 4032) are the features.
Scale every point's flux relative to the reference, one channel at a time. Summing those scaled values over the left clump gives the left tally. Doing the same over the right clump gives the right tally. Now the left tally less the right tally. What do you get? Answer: 2.8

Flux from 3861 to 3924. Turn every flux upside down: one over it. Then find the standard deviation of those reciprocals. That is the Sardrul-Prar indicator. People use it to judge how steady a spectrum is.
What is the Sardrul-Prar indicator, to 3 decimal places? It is 0.026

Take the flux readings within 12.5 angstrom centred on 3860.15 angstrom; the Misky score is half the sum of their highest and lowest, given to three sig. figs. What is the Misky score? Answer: 2.30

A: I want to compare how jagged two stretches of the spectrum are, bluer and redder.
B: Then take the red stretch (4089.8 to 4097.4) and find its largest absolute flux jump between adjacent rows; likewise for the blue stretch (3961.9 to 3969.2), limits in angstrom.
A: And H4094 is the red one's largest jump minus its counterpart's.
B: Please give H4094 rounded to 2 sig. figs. -0.034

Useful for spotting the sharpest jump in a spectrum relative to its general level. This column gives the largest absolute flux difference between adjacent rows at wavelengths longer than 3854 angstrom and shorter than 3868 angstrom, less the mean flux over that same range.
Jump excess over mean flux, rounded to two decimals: -2.25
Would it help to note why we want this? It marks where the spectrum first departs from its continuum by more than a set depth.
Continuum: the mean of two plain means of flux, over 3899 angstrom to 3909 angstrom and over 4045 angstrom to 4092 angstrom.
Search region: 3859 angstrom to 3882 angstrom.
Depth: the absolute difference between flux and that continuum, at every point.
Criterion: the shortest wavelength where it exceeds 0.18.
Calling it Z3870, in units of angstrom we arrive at 3860.15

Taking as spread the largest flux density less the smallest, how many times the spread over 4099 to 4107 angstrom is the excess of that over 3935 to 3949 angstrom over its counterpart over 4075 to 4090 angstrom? -1.1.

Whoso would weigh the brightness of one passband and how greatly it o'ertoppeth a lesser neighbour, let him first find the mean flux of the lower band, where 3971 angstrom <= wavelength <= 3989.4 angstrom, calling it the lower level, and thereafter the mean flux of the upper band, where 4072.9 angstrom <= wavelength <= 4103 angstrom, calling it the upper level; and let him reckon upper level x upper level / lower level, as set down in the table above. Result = 1.79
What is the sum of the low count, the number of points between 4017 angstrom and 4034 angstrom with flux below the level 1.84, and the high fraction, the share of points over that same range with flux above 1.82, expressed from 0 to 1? 9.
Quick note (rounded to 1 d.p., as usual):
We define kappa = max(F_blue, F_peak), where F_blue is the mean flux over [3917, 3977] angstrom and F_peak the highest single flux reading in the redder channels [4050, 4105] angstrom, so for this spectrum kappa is 1.9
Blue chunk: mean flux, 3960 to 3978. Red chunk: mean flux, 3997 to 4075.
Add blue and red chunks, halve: 1.88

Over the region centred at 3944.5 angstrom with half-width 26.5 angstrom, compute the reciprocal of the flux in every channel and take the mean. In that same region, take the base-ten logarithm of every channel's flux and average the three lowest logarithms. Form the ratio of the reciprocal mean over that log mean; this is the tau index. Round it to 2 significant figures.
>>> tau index 2.0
